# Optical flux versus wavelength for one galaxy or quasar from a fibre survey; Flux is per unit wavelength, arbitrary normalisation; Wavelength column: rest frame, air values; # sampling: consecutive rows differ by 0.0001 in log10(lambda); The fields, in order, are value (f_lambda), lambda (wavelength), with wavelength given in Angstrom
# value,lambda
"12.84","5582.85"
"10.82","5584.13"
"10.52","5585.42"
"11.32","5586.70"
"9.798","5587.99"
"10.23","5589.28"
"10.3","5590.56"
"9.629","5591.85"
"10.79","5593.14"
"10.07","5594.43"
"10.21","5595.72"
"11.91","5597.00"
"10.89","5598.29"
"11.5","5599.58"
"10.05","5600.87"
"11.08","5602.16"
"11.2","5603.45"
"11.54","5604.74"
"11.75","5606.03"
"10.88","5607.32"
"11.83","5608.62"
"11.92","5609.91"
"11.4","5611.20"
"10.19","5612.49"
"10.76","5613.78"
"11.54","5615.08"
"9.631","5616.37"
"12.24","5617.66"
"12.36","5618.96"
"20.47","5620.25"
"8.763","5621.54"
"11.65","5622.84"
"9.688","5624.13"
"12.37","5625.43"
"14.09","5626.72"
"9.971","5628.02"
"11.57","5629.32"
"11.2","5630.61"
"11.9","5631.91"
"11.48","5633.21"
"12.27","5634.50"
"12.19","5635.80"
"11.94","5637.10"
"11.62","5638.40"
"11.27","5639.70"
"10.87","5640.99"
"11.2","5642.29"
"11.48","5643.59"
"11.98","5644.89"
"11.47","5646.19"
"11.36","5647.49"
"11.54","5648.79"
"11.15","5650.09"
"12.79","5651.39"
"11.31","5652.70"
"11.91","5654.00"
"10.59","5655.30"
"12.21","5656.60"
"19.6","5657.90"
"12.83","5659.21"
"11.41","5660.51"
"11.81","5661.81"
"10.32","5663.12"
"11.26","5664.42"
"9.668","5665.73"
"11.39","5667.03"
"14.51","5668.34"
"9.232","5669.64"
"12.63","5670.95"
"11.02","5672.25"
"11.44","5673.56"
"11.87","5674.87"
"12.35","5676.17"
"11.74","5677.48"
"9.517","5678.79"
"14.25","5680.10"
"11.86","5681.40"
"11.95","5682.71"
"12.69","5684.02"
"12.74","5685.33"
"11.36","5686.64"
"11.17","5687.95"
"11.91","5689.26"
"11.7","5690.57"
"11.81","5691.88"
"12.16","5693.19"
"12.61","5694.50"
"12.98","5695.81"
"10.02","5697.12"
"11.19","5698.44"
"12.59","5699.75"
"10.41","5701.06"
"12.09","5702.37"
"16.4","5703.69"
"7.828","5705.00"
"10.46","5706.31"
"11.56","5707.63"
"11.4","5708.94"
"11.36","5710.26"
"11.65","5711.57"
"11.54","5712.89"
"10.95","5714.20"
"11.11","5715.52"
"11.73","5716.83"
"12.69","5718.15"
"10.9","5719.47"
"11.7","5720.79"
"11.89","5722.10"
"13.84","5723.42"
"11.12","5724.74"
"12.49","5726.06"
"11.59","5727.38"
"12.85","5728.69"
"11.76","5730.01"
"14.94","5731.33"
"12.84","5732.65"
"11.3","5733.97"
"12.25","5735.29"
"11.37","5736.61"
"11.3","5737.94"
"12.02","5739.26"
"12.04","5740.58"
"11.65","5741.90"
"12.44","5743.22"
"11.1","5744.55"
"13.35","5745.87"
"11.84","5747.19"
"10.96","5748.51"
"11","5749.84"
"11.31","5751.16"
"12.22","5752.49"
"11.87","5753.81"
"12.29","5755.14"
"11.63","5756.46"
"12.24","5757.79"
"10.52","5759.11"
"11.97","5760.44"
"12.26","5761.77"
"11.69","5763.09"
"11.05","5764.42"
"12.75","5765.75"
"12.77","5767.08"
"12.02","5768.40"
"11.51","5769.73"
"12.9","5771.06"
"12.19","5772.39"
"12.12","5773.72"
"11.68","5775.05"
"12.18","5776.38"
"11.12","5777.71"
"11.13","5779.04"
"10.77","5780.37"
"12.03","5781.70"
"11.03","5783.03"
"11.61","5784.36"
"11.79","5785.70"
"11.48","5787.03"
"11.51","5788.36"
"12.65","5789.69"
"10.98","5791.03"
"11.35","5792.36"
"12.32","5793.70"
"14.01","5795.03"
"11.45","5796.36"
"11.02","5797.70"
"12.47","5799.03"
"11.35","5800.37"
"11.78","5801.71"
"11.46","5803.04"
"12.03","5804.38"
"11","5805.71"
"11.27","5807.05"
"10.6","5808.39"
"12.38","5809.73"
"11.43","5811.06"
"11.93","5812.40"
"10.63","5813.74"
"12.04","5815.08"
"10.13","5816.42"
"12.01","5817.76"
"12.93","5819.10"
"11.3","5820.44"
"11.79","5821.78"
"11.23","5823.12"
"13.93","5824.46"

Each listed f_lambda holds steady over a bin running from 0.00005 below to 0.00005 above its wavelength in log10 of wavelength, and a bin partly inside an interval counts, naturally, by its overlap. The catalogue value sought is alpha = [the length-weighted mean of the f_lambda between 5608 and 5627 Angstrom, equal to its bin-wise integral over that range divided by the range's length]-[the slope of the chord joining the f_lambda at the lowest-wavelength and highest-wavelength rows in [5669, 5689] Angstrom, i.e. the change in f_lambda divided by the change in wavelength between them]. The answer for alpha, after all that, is 11.79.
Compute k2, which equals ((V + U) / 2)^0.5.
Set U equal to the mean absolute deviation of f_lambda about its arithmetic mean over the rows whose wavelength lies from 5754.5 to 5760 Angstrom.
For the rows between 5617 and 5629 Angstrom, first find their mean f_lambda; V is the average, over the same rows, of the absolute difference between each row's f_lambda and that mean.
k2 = 1.2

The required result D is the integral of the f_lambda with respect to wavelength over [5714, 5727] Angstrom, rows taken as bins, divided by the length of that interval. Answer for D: 11.9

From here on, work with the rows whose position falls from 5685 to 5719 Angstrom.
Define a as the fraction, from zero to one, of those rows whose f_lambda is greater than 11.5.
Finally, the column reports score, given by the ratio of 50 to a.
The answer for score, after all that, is 87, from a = 0.577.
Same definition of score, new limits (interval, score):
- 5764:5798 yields 81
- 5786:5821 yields 108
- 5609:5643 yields 93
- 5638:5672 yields 118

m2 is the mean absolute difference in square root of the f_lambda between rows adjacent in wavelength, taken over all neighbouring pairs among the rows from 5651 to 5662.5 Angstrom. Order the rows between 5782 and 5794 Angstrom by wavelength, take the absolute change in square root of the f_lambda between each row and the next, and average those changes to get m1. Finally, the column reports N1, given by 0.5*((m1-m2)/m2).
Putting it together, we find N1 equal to -0.4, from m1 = 0.10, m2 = 0.35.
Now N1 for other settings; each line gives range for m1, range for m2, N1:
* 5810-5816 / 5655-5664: -0.3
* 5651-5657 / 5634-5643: 1.7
